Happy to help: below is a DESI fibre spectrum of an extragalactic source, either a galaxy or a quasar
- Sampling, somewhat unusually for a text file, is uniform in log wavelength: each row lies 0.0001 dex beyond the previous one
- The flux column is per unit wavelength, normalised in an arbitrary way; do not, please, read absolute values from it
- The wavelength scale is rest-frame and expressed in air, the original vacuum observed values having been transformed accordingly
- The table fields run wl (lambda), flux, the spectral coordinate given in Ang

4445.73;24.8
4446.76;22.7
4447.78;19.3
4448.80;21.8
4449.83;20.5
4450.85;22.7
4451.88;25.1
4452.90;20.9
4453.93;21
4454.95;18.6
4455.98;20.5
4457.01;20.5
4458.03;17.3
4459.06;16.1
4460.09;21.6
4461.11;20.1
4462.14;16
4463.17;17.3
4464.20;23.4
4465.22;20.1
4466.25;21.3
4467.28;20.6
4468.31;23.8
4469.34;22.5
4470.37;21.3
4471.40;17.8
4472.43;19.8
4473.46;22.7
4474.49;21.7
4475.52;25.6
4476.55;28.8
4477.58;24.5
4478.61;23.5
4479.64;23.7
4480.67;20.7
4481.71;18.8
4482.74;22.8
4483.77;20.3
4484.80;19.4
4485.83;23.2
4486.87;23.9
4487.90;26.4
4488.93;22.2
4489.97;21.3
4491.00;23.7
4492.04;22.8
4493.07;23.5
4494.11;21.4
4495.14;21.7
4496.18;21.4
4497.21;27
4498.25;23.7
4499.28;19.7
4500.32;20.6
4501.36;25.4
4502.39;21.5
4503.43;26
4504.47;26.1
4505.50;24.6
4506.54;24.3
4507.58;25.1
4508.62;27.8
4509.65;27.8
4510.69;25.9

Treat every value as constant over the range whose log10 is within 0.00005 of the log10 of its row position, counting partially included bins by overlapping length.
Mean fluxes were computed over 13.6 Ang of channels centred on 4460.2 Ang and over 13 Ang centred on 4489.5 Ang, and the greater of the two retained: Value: 22.5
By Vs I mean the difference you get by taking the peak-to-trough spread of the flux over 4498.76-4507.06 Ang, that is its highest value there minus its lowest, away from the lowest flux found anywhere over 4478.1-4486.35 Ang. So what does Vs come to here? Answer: 12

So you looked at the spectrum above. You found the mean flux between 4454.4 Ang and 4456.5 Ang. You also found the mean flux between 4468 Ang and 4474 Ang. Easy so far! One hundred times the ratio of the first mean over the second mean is 92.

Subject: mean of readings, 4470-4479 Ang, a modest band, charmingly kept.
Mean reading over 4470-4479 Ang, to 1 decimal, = 22.9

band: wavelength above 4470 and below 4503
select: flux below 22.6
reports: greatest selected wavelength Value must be 4502.39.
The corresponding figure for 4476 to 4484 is 4483.77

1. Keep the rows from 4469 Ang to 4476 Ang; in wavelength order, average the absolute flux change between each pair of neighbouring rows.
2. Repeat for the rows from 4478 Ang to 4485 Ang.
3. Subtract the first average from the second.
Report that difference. -0.33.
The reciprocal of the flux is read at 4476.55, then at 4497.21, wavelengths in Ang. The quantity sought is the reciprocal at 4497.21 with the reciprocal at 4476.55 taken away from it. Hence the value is 0.002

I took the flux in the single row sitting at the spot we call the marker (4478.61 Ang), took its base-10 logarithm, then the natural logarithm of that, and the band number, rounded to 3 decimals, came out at 0.316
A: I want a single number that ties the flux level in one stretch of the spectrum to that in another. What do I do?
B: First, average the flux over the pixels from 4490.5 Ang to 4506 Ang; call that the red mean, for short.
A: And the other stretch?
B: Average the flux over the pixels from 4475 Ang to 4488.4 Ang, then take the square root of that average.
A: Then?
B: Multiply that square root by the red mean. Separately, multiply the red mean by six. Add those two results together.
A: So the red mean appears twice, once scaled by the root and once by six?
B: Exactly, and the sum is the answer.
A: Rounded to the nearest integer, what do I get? 252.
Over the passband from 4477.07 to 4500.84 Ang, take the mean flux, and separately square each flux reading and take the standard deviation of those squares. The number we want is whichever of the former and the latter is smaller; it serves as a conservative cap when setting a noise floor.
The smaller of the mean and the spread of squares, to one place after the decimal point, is 22.4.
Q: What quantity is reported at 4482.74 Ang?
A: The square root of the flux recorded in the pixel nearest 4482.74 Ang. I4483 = 4.77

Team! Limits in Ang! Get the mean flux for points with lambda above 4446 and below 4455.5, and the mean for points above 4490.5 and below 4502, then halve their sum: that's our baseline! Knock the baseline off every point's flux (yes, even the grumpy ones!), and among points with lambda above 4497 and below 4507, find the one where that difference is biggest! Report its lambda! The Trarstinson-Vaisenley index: 4497.21 Ang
